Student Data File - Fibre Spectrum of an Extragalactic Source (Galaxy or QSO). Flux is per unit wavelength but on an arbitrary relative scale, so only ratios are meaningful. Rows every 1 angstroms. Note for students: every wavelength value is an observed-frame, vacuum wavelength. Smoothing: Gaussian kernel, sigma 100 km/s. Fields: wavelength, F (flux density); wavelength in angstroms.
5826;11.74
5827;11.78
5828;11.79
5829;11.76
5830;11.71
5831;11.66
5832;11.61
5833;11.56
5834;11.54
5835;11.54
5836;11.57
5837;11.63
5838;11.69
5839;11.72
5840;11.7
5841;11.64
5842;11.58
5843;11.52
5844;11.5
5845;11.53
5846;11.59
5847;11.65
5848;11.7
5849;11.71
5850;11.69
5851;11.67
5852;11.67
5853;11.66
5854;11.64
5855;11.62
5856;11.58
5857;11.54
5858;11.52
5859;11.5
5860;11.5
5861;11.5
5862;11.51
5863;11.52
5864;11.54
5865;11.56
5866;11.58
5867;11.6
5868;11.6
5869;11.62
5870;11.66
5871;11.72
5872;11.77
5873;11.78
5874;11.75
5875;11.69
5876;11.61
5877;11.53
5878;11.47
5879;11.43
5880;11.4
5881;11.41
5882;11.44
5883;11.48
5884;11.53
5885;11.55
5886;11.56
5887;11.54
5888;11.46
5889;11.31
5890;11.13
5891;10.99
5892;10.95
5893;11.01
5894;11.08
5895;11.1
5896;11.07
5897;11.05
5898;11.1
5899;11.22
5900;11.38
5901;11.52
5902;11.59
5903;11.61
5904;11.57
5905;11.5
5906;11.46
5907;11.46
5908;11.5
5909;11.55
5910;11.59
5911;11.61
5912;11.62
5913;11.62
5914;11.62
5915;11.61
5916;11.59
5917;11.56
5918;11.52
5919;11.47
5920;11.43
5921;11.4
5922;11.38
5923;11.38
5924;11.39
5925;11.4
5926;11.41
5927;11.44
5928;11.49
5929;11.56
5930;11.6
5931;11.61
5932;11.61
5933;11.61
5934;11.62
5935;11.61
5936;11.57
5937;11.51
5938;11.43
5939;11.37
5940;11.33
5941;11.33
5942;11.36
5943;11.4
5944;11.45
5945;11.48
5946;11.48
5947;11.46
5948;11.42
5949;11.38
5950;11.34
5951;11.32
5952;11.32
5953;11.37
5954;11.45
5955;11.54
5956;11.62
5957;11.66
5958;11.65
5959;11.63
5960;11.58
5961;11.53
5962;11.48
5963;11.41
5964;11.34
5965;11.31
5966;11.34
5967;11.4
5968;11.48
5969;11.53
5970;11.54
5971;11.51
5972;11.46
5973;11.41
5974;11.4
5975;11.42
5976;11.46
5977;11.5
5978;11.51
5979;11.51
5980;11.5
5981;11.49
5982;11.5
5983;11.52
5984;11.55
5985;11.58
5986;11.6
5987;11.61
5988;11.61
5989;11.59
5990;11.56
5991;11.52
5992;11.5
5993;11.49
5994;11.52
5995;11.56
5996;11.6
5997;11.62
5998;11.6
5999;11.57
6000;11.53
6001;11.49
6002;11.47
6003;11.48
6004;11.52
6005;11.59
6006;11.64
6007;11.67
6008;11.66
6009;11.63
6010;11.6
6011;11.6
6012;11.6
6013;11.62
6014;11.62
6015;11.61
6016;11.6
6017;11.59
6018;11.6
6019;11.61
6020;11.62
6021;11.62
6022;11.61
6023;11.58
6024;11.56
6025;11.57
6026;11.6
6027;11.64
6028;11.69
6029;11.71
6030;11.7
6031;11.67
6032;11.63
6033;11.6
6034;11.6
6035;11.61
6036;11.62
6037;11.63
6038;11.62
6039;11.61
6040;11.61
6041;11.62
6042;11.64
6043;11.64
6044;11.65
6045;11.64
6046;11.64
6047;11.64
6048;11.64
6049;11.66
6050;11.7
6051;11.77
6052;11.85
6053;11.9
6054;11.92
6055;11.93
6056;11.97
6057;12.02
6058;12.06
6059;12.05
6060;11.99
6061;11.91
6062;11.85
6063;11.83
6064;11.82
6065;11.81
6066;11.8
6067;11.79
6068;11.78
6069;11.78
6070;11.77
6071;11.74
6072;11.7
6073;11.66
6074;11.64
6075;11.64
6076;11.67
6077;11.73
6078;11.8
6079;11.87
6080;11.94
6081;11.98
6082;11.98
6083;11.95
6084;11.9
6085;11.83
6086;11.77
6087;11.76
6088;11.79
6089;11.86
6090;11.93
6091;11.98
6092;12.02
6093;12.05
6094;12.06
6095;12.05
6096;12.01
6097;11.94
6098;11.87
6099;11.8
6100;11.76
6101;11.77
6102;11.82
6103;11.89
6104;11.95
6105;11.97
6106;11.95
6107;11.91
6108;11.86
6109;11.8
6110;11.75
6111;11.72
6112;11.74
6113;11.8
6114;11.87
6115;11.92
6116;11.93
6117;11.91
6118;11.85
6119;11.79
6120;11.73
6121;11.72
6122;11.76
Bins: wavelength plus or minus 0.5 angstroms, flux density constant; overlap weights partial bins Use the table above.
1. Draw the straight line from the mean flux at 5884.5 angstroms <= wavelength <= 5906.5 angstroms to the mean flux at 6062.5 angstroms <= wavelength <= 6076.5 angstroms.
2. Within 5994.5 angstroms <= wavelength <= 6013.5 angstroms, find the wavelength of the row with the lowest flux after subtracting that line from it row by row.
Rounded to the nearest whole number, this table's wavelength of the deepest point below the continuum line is 6002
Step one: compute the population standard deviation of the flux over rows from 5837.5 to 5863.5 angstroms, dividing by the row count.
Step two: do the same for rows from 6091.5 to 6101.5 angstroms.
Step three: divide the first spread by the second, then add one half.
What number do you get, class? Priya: 1.2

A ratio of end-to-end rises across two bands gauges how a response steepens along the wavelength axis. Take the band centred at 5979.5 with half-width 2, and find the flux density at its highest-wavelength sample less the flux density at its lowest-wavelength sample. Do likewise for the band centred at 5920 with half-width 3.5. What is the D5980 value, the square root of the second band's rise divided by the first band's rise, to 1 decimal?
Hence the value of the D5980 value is 3.0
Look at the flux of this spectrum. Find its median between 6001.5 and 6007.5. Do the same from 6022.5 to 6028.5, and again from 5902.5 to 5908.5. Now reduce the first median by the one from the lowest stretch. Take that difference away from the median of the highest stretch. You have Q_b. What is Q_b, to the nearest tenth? 11.5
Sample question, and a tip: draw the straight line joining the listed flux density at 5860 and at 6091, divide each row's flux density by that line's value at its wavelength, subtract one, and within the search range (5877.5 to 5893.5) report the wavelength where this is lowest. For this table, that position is 5892 angstroms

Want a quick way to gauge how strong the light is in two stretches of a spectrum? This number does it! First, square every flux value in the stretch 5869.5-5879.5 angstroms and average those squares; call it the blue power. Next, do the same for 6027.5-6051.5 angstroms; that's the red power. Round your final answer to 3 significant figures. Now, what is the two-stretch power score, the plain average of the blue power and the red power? 136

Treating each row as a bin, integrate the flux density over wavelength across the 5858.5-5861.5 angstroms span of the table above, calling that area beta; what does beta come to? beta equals 34.5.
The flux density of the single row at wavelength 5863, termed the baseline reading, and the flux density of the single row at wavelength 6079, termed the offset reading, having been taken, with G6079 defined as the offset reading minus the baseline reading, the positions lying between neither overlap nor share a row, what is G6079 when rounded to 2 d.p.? 0.35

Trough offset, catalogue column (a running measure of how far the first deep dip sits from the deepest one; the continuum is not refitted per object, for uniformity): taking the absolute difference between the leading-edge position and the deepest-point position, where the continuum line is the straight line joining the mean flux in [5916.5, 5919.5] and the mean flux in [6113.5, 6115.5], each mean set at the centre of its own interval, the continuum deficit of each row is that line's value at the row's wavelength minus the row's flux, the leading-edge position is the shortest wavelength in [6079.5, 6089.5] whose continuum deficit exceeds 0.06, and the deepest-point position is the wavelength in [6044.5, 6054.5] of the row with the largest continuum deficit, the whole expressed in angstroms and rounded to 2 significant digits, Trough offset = 38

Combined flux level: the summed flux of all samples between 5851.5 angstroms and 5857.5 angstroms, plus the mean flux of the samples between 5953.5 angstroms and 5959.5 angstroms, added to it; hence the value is 81.3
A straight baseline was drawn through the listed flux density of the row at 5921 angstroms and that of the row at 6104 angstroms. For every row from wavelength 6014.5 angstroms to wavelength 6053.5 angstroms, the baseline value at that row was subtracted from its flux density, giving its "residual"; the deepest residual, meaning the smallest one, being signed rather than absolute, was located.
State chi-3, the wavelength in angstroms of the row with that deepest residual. 6024 angstroms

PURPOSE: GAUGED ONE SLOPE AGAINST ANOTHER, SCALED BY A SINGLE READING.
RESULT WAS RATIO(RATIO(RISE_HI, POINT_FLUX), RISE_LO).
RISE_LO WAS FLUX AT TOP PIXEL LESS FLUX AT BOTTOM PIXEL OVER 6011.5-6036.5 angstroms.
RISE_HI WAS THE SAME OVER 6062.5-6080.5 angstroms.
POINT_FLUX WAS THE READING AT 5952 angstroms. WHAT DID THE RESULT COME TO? 0.49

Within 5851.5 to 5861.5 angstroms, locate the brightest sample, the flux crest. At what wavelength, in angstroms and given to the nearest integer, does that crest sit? 5852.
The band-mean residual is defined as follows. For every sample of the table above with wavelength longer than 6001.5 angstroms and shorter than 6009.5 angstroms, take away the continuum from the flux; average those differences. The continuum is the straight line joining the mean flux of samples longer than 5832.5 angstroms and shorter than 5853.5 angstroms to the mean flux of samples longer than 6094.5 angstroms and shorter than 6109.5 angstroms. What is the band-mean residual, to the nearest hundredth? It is -0.21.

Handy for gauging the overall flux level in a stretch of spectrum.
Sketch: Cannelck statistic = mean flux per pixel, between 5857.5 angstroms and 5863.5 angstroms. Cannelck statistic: 11.5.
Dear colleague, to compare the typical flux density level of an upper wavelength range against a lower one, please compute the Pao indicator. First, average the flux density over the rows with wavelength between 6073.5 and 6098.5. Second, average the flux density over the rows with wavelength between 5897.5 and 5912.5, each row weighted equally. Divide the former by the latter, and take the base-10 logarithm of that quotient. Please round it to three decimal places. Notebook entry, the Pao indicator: 0.015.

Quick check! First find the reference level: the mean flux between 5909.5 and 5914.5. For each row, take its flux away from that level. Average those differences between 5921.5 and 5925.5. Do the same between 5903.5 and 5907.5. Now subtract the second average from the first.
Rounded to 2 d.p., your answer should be 0.11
